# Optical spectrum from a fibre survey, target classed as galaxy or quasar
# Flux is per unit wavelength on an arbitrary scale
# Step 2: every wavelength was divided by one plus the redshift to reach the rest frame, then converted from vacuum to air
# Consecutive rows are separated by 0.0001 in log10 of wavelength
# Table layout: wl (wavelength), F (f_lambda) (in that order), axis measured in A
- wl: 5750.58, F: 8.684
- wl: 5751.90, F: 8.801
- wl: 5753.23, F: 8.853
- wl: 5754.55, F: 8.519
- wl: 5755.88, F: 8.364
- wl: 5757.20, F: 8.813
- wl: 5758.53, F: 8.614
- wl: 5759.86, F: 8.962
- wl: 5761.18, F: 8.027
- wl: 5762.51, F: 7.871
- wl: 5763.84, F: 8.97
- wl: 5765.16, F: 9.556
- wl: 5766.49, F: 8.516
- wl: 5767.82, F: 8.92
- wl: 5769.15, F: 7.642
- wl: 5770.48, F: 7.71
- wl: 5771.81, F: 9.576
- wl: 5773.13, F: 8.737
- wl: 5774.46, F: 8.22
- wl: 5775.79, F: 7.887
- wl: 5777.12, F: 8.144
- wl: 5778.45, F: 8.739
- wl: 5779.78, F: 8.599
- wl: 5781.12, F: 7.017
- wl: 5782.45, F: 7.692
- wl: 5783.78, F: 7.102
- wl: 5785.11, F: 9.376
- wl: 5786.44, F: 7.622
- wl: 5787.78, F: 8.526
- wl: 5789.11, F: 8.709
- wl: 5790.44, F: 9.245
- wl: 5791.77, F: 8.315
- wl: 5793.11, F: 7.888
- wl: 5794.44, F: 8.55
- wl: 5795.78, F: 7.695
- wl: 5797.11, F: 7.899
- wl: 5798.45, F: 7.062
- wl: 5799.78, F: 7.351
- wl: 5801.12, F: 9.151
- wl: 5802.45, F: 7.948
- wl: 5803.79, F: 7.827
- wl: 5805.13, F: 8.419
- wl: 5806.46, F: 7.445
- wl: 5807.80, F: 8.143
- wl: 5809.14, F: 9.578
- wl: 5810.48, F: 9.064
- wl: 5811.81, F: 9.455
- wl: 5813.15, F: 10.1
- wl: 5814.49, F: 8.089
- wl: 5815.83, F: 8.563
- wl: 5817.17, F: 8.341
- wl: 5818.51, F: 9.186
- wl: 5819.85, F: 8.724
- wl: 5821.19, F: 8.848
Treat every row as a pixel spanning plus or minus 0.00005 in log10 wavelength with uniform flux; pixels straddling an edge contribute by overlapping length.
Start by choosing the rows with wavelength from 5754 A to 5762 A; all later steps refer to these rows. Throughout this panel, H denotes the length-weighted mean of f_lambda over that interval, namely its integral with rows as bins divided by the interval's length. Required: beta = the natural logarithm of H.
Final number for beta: 2.14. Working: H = 8.53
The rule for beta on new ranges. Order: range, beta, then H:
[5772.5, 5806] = 2.10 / 8.14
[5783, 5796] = 2.12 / 8.32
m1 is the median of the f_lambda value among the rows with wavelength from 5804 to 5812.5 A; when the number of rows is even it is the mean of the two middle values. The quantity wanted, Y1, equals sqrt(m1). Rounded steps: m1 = 8.74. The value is 2.957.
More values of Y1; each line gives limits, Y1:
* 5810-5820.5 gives 2.982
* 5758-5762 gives 2.935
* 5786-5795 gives 2.920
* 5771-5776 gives 2.912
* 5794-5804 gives 2.804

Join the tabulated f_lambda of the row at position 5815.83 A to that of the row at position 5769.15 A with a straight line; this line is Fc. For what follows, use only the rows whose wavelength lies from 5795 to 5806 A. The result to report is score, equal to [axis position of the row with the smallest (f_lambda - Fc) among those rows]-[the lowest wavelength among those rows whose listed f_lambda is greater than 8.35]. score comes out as -2.7 A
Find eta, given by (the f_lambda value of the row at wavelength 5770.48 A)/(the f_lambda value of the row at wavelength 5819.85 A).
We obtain 0.88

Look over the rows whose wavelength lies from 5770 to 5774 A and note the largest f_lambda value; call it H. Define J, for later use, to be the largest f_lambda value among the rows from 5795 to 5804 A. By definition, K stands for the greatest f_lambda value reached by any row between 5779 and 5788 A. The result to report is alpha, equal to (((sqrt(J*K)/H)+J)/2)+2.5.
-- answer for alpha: 7.56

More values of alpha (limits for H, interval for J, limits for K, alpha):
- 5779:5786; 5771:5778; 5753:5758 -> 7.78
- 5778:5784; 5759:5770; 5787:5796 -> 7.82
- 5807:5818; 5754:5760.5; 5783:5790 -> 7.43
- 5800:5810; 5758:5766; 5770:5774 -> 7.78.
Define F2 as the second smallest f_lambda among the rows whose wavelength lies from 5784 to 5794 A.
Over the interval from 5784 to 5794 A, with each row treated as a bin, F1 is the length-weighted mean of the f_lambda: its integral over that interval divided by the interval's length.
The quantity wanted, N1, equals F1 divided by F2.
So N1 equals 1.07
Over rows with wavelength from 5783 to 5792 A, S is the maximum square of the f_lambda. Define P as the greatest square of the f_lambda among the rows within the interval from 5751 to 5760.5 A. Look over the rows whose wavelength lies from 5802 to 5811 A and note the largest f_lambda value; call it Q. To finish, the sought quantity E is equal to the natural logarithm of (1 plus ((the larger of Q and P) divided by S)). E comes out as 0.649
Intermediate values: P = 80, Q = 9.578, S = 87.9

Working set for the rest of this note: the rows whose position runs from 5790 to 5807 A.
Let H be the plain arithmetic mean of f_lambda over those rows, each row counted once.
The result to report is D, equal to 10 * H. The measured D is 80.6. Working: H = 8.1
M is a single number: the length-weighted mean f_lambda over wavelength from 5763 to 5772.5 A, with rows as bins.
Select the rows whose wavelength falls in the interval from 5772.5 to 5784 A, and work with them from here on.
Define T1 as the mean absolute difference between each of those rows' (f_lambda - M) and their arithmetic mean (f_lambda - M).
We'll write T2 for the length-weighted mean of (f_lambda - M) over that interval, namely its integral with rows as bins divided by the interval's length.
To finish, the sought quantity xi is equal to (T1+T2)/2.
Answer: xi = -0.06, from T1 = 0.53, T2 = -0.64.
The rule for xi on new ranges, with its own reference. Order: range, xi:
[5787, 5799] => 0.02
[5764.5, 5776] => 0.23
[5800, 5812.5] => 0.25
